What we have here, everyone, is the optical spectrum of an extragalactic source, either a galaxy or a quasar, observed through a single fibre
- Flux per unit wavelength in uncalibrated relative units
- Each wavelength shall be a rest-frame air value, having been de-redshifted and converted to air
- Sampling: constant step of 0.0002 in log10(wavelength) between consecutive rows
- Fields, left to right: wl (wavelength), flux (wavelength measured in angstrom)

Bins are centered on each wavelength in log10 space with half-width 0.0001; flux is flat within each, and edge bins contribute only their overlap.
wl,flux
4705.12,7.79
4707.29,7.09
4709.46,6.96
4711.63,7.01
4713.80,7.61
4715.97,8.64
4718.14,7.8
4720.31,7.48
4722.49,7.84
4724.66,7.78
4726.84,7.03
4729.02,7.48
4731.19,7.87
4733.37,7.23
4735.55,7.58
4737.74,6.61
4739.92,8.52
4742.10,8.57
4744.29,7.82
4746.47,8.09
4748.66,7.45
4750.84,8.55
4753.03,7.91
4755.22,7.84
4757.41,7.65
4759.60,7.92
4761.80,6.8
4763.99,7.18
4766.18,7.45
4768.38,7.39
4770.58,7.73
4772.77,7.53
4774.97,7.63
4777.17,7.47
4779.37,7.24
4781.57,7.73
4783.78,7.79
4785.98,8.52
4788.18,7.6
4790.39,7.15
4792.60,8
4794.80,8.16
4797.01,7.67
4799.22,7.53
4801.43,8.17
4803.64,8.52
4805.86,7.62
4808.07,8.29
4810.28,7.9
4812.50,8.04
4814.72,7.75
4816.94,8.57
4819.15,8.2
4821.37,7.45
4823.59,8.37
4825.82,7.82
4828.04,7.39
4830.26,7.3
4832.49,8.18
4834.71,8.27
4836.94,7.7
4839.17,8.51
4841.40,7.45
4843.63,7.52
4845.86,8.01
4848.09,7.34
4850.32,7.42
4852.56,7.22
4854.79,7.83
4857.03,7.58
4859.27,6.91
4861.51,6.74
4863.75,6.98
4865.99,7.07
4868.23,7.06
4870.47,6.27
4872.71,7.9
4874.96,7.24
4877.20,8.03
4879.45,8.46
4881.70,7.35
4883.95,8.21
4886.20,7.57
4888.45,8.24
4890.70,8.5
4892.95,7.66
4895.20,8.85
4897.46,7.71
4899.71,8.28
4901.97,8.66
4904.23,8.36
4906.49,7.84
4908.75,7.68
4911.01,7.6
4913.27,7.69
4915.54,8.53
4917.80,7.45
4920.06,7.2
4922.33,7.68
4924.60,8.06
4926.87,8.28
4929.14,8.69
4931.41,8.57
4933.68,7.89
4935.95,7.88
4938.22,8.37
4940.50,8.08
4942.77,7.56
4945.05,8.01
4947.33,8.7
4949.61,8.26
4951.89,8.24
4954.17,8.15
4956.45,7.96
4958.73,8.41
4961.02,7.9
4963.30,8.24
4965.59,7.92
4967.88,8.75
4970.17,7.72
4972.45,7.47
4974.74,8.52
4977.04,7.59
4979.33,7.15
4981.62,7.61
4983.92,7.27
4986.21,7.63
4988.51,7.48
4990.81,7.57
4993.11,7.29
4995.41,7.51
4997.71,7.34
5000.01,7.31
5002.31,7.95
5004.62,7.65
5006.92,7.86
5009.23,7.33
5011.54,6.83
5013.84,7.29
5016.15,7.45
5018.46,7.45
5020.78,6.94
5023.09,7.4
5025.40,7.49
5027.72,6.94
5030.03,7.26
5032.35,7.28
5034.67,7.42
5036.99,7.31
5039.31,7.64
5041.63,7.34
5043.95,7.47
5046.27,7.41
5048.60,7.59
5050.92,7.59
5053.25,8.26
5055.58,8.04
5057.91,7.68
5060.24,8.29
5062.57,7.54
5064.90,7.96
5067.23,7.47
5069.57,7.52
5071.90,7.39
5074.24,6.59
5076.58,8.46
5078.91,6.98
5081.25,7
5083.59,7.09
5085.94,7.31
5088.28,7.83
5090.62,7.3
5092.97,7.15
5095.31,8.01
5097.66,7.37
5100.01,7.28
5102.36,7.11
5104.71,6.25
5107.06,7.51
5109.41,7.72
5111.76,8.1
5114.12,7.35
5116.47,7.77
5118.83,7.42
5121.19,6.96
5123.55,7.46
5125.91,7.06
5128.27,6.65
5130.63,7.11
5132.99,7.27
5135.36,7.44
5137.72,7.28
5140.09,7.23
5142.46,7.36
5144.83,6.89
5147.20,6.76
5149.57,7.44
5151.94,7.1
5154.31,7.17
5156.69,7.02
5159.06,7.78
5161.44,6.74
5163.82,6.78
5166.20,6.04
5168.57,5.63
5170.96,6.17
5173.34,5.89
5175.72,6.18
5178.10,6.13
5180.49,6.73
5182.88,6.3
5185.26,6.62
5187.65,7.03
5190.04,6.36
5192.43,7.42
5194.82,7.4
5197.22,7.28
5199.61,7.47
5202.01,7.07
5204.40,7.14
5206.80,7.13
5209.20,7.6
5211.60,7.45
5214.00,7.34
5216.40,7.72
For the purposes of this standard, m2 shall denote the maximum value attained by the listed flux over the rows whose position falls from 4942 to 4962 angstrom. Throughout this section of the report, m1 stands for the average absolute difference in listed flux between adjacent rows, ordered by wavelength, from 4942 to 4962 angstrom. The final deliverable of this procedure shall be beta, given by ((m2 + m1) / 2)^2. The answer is 20.5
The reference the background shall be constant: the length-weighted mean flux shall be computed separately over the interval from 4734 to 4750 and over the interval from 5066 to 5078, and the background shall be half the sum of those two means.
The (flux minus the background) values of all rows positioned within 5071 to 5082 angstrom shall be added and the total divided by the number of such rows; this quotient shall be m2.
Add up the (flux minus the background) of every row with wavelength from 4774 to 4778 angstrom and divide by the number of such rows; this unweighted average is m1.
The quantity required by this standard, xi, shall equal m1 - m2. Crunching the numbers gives 0.27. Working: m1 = -0.09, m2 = -0.36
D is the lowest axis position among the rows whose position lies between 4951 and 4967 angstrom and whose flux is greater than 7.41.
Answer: 4951.89 angstrom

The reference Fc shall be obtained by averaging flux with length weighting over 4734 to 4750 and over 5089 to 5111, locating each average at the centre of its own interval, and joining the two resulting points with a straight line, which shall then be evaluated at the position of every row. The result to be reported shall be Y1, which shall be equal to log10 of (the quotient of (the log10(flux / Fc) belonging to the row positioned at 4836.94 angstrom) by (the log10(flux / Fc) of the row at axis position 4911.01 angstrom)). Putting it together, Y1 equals 0.03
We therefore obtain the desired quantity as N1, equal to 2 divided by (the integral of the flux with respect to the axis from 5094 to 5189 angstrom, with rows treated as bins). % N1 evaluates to 0.003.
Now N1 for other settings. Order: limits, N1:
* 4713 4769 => 0.005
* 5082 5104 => 0.012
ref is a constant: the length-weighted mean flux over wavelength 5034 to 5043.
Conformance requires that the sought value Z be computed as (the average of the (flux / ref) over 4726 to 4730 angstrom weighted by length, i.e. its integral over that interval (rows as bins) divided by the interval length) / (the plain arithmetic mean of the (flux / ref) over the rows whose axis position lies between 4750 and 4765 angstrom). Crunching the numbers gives 0.94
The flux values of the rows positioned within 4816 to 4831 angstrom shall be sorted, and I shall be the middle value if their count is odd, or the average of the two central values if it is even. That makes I 7.82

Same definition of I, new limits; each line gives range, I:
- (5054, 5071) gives 7.68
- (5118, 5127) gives 7.24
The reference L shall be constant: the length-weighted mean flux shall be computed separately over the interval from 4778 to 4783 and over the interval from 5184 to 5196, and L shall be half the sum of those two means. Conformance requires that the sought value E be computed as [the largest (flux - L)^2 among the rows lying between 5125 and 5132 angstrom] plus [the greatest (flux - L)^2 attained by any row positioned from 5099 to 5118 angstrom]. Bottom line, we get 1.3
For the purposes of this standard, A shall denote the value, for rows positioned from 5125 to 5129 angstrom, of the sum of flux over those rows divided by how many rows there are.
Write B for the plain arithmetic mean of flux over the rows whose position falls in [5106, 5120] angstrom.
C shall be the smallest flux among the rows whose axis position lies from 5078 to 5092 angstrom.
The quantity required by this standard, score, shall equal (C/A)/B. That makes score 0.133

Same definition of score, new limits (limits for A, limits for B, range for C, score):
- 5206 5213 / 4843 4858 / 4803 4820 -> 0.136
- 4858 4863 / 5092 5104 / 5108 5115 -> 0.146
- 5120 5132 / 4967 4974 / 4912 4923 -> 0.128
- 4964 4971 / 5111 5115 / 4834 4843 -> 0.119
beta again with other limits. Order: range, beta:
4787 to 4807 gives 20.3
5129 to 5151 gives 14.8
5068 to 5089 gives 20.7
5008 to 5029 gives 15.3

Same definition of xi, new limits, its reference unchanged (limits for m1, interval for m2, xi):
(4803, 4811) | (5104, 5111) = 0.92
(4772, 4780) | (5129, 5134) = 0.28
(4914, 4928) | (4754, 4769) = 0.41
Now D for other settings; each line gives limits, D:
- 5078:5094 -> 5088.28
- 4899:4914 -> 4899.71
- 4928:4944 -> 4929.14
